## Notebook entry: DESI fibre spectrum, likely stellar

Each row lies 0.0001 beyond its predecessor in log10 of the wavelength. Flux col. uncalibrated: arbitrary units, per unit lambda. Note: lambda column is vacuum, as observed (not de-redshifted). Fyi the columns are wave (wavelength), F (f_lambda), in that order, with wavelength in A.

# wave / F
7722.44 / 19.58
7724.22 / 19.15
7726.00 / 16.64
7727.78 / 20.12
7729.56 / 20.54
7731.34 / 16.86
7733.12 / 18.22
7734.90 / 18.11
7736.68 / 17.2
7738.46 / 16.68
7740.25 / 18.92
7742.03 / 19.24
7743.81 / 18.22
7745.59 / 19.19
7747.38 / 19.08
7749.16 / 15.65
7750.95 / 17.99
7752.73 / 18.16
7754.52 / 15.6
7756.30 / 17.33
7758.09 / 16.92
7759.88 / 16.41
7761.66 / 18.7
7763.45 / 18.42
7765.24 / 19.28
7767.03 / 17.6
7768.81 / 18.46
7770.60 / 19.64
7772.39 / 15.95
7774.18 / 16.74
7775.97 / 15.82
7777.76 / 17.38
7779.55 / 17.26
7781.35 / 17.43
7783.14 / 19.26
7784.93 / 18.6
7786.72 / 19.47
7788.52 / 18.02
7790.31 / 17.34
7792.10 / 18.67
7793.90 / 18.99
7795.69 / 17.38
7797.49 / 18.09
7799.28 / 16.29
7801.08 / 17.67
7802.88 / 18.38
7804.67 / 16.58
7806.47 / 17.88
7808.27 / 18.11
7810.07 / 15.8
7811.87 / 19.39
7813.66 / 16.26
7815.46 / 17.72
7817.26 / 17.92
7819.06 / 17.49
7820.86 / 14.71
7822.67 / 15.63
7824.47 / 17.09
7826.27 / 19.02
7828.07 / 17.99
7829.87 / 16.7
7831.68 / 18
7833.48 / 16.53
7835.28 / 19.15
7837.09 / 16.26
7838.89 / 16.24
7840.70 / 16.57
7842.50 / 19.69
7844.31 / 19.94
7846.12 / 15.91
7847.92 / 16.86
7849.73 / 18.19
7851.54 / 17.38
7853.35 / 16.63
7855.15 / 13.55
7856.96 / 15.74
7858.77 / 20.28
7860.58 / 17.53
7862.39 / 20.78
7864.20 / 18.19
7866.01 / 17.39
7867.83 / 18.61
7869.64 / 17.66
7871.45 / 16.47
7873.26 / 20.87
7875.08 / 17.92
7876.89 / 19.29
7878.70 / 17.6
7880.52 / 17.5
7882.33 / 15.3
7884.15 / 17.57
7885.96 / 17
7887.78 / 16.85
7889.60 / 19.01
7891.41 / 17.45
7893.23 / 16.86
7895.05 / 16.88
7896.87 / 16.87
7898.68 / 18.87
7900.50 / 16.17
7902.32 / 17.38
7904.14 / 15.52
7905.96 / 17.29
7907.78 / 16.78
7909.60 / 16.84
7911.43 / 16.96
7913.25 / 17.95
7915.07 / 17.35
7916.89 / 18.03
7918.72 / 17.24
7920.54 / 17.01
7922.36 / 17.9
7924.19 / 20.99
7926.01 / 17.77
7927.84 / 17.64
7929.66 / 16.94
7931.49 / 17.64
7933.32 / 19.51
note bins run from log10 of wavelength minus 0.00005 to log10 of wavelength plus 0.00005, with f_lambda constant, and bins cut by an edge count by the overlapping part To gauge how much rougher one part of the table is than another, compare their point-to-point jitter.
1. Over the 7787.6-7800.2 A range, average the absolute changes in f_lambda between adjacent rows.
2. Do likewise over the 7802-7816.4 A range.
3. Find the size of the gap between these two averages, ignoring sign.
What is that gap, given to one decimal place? 0.9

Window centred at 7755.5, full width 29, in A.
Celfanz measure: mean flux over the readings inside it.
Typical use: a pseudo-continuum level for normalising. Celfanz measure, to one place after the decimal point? 17.9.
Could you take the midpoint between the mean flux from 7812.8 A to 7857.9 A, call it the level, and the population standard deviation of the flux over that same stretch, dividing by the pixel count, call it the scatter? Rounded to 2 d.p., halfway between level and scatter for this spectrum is 9.28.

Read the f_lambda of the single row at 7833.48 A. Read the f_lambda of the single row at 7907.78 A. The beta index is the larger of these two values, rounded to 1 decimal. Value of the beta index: 16.8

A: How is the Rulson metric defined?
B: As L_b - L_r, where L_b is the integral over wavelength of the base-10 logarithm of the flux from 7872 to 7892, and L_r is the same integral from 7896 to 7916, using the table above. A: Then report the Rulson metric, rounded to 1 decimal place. 0.3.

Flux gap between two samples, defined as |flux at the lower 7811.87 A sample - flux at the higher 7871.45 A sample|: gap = 2.9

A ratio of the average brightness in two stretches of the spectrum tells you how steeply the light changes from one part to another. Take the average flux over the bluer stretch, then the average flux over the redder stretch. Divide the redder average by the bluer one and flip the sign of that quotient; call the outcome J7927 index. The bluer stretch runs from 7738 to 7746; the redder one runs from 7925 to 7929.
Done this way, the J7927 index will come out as -0.96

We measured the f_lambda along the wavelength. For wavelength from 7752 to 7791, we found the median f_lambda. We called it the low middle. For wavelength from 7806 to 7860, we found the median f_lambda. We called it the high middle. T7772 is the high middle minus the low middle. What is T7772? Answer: -0.28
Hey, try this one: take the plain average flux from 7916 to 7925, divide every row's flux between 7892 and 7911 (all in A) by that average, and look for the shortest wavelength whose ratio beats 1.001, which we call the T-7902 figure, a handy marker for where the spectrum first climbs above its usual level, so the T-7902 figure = 7898.68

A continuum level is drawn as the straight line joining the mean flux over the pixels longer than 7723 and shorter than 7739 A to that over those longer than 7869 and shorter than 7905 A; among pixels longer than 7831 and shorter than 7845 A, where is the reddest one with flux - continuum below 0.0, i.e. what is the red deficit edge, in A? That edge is 7840.70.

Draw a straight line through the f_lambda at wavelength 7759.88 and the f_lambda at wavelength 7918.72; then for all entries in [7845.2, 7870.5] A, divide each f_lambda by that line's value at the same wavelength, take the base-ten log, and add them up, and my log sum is 0.17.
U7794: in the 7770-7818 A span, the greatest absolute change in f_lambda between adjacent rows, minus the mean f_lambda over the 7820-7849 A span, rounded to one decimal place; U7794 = -13.6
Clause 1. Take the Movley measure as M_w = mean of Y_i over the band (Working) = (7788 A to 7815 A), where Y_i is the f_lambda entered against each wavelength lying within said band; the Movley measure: 17.66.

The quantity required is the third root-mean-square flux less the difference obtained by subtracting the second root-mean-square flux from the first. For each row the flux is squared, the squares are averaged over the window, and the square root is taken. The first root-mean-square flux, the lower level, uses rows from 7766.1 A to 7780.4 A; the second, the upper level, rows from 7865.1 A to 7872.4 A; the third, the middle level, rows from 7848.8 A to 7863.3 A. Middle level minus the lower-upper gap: 17.80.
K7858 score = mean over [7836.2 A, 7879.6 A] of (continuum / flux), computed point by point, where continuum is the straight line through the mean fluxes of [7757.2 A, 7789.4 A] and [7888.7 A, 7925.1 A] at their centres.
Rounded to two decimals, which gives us 1.00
